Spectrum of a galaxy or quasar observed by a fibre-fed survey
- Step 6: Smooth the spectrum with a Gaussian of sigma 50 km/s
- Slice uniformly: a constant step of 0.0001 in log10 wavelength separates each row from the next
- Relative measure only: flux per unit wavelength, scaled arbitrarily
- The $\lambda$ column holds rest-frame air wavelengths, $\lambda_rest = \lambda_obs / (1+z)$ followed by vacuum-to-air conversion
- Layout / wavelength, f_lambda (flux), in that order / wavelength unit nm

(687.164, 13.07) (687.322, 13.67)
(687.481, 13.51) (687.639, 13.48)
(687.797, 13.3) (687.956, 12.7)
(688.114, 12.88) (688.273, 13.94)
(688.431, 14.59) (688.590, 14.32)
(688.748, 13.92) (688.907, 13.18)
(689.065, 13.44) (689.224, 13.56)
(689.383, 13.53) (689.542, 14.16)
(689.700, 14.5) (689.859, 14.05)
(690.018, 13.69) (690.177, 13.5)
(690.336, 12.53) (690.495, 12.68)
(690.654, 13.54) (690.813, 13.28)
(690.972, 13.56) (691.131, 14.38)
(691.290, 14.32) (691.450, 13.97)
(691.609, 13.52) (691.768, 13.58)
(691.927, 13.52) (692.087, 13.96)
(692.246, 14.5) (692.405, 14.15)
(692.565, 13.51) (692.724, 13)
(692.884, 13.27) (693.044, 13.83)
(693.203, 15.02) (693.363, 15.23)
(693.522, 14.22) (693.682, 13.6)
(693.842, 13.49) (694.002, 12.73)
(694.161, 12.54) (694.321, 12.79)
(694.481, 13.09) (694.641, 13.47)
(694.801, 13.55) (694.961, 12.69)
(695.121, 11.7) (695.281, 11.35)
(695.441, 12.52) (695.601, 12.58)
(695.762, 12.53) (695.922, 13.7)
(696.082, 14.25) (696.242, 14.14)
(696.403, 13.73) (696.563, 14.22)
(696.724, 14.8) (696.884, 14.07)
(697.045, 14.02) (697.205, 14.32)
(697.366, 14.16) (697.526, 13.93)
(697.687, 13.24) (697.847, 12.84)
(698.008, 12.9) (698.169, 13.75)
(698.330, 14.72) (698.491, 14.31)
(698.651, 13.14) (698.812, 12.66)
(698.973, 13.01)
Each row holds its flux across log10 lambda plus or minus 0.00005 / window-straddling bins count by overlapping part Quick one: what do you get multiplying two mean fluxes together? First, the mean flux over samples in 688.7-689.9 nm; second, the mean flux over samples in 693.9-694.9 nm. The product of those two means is 180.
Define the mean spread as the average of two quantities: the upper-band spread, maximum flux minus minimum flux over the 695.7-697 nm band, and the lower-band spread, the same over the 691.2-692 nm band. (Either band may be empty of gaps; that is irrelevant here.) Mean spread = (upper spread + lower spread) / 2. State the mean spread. 1.5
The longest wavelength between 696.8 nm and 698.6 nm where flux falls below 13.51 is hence 698.008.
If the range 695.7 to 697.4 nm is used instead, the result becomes 695.762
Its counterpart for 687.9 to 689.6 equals 689.065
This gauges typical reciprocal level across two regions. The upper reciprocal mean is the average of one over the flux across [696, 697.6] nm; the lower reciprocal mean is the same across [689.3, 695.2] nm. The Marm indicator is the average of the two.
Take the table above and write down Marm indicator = 0.0722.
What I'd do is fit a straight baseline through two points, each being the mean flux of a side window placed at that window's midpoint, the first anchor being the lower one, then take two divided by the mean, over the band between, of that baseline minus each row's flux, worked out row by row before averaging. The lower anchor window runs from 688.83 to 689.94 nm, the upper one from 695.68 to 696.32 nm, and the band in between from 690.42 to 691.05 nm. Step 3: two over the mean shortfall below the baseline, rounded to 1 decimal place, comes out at 4.1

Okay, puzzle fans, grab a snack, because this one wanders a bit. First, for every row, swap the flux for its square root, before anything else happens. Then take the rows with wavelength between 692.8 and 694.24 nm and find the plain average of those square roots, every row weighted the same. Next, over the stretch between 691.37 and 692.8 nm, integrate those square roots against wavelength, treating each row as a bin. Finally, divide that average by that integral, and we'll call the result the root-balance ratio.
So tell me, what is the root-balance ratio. 0.70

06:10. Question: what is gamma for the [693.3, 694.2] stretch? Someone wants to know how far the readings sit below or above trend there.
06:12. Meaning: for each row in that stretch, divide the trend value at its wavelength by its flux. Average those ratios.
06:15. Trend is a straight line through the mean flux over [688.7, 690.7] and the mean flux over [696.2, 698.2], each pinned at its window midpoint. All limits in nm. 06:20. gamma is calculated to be 1.01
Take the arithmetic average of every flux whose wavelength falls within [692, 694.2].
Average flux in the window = 13.8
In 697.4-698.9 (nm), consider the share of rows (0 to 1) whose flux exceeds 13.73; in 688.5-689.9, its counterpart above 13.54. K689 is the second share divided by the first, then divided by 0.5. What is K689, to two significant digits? 3.0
